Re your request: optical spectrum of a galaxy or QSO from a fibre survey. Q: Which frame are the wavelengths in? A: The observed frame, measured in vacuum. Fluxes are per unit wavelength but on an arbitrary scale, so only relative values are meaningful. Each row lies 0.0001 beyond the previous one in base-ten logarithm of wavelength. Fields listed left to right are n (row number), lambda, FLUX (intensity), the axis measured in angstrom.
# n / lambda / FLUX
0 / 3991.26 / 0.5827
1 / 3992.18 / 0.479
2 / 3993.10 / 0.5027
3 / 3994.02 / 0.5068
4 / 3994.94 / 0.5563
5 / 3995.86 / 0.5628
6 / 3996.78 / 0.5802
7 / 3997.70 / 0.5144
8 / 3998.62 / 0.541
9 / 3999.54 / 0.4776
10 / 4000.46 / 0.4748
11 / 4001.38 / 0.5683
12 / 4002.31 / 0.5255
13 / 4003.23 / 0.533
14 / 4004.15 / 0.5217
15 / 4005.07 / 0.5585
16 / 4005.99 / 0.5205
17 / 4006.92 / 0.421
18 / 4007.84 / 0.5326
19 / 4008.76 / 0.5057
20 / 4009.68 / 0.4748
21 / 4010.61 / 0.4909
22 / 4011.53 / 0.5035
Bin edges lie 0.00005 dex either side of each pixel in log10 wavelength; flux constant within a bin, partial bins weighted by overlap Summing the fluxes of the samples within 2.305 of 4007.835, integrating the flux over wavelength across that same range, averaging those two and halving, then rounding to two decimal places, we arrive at 1.18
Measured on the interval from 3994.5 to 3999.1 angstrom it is 1.32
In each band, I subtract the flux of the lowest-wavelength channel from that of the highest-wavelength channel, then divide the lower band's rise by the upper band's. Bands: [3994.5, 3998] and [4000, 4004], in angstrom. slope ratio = -0.7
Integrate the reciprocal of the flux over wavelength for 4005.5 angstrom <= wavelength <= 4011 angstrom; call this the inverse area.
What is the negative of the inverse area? -11.3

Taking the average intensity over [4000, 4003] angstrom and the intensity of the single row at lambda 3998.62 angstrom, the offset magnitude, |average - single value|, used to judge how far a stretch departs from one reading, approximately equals 0.018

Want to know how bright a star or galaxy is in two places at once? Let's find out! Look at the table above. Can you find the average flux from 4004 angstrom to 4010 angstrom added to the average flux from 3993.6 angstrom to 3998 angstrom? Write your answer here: 1.05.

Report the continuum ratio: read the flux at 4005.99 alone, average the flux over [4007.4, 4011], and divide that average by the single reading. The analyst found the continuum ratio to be 0.96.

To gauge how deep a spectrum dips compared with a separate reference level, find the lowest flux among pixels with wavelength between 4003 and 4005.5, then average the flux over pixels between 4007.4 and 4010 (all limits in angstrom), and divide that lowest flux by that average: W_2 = 1.03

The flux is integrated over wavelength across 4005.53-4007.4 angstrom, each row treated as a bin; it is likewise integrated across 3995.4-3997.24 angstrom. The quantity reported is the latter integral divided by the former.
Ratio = 1.2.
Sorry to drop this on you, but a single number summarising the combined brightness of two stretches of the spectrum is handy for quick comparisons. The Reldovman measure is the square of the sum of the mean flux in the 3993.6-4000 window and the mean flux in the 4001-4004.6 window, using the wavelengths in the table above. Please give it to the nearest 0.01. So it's 1.15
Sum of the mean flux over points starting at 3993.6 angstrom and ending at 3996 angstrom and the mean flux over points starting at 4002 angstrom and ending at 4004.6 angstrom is 1.07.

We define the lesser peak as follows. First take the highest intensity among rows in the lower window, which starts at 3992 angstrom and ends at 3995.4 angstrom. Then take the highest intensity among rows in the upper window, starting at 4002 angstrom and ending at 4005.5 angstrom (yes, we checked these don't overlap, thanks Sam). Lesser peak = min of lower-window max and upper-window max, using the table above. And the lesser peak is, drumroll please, 0.556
